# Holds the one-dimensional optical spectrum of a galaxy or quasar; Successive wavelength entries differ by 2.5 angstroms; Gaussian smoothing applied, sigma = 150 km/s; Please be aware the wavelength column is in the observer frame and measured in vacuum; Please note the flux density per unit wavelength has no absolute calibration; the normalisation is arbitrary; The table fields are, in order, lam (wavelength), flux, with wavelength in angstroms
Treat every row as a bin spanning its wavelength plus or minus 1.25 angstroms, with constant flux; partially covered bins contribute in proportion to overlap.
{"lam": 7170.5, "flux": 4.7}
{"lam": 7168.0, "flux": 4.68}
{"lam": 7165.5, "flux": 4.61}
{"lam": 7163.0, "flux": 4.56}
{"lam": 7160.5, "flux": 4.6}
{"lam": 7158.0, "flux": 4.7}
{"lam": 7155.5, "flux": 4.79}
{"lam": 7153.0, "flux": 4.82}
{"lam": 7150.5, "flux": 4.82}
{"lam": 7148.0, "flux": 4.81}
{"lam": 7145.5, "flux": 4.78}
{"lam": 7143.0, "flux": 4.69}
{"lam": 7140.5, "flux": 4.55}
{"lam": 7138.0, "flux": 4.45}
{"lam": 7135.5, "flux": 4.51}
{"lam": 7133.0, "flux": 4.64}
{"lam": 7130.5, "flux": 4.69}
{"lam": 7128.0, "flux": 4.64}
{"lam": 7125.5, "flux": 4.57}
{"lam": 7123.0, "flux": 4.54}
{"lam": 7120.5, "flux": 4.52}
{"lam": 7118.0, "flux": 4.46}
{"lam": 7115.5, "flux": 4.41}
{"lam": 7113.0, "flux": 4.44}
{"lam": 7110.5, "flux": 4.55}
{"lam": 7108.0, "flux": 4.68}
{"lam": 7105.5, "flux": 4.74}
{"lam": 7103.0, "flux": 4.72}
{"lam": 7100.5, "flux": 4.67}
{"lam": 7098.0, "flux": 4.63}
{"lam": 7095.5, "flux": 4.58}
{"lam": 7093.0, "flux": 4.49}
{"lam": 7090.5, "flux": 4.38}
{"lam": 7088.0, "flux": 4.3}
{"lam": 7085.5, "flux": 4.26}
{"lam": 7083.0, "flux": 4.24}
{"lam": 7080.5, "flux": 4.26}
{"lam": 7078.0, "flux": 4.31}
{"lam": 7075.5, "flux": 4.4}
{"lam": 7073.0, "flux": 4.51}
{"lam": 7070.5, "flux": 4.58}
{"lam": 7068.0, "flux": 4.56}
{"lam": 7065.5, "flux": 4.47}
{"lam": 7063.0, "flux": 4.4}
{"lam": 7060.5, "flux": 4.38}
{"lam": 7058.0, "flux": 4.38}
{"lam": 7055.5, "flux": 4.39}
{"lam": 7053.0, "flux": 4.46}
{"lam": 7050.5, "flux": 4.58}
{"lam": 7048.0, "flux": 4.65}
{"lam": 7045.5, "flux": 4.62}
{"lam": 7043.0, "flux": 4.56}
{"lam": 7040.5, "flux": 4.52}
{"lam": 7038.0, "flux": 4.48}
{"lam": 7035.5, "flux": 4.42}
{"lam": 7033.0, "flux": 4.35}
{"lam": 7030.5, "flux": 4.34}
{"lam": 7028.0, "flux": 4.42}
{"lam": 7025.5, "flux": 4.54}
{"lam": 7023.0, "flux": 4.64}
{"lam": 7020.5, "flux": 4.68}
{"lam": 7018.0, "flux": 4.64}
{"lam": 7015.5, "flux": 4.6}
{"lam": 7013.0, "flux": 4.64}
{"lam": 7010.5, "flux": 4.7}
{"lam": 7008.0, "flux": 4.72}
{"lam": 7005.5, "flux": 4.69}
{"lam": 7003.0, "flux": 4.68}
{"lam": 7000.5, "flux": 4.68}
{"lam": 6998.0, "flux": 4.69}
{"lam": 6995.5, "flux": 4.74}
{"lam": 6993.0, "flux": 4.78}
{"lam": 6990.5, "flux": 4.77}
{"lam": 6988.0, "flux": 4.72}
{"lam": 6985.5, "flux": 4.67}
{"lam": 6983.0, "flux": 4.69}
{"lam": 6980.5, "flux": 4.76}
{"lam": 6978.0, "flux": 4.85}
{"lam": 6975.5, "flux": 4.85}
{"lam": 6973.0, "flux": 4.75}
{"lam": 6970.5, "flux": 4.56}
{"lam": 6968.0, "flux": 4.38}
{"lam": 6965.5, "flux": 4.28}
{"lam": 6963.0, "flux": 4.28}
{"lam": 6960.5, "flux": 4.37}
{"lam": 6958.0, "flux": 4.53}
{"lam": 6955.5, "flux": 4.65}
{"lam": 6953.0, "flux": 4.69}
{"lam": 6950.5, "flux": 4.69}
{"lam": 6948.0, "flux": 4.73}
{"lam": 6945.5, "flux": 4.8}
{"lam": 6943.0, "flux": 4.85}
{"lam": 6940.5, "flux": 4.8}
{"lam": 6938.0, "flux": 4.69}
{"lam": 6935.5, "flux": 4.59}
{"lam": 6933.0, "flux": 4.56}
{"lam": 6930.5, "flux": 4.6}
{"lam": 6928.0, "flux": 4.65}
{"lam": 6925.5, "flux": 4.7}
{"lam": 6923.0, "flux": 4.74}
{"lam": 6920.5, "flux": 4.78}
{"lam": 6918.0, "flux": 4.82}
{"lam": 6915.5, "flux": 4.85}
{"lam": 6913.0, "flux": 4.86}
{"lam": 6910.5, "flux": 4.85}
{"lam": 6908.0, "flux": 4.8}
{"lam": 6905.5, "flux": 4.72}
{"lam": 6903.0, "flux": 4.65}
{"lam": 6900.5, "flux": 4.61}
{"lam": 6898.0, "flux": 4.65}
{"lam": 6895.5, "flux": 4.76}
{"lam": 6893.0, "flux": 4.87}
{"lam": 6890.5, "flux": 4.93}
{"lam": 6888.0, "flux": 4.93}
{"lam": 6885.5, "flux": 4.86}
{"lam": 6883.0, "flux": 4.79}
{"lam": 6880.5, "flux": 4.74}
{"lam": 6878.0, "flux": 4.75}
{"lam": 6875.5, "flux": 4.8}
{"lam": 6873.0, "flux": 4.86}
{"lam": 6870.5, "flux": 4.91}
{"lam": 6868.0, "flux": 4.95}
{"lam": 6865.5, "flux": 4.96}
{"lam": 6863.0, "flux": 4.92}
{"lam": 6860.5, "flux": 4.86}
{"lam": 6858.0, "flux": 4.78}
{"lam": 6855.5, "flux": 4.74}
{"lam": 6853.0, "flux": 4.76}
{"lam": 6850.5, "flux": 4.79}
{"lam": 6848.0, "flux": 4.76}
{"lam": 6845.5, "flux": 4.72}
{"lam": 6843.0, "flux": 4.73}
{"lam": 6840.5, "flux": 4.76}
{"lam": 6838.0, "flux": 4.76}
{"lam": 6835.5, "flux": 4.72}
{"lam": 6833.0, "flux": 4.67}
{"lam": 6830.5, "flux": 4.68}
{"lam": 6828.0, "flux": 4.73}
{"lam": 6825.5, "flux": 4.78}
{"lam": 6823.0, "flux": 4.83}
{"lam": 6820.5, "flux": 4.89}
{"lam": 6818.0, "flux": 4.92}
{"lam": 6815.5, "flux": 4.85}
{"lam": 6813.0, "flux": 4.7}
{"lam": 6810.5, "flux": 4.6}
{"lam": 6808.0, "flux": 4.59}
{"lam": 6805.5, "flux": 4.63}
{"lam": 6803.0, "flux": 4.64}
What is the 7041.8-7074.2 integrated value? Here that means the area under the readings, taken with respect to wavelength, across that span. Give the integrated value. 146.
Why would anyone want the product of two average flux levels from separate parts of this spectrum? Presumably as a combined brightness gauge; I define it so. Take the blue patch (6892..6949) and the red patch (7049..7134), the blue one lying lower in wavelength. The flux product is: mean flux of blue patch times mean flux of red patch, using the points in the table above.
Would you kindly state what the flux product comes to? 21.3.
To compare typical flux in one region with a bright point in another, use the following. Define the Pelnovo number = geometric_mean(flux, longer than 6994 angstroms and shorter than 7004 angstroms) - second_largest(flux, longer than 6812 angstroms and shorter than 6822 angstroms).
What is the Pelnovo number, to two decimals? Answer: -0.19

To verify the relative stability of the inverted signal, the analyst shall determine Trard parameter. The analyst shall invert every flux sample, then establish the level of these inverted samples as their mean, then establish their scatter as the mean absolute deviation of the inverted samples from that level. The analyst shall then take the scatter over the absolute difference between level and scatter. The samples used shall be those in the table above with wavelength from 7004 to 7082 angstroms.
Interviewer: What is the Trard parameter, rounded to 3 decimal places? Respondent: 0.025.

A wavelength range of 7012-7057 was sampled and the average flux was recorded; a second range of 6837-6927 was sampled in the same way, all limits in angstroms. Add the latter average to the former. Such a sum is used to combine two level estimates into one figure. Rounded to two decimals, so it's 9.33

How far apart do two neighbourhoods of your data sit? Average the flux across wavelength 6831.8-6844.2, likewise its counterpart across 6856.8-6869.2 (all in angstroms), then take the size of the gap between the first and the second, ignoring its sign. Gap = 0.17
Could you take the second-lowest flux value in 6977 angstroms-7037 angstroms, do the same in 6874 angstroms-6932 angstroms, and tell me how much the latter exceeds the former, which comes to 0.26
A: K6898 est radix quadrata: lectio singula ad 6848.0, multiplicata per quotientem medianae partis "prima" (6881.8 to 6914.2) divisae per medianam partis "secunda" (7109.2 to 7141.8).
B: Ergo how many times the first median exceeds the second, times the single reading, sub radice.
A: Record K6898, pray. 2.24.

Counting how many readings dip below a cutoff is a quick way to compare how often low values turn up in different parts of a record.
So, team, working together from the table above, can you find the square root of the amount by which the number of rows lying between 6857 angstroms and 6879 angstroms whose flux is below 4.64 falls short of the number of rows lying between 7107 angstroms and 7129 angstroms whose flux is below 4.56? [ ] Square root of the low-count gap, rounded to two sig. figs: 2.4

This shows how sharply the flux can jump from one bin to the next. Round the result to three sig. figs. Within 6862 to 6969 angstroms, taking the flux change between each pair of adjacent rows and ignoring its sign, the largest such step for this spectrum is 0.160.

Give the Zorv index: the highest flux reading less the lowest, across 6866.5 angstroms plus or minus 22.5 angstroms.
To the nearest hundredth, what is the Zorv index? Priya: 0.24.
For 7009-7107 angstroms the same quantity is 0.50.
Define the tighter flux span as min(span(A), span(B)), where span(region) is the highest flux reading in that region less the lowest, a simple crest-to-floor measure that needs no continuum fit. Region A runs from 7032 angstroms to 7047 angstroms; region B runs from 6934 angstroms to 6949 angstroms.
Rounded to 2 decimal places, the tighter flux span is 0.26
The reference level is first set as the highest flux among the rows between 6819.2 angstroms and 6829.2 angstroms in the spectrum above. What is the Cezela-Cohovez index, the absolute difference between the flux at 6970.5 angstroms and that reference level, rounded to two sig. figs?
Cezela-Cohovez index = 0.33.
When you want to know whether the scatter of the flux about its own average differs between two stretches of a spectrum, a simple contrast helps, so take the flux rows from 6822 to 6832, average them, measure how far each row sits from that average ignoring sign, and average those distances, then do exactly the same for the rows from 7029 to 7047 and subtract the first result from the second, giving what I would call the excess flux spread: 0.04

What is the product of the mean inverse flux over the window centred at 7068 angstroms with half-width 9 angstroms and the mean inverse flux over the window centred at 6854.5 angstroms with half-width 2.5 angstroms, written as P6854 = 0.047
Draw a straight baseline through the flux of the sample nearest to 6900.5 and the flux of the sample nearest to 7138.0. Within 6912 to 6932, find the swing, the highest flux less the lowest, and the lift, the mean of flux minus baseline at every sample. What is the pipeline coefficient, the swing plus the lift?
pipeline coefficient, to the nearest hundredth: 0.41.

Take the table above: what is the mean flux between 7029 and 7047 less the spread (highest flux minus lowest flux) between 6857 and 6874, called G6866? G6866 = 4.29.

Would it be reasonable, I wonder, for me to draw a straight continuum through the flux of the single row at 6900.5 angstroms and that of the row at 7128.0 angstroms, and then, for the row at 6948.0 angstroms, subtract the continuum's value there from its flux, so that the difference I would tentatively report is 0.11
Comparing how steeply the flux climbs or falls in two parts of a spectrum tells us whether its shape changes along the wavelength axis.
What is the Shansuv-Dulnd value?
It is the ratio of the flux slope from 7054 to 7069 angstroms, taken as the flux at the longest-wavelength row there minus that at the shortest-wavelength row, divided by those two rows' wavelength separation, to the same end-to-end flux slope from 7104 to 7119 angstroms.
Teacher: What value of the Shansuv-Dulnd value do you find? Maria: -0.6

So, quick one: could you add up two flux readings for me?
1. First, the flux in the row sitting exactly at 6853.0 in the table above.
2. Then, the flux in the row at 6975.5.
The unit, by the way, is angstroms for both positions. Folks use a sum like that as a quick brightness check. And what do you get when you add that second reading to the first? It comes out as 9.61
